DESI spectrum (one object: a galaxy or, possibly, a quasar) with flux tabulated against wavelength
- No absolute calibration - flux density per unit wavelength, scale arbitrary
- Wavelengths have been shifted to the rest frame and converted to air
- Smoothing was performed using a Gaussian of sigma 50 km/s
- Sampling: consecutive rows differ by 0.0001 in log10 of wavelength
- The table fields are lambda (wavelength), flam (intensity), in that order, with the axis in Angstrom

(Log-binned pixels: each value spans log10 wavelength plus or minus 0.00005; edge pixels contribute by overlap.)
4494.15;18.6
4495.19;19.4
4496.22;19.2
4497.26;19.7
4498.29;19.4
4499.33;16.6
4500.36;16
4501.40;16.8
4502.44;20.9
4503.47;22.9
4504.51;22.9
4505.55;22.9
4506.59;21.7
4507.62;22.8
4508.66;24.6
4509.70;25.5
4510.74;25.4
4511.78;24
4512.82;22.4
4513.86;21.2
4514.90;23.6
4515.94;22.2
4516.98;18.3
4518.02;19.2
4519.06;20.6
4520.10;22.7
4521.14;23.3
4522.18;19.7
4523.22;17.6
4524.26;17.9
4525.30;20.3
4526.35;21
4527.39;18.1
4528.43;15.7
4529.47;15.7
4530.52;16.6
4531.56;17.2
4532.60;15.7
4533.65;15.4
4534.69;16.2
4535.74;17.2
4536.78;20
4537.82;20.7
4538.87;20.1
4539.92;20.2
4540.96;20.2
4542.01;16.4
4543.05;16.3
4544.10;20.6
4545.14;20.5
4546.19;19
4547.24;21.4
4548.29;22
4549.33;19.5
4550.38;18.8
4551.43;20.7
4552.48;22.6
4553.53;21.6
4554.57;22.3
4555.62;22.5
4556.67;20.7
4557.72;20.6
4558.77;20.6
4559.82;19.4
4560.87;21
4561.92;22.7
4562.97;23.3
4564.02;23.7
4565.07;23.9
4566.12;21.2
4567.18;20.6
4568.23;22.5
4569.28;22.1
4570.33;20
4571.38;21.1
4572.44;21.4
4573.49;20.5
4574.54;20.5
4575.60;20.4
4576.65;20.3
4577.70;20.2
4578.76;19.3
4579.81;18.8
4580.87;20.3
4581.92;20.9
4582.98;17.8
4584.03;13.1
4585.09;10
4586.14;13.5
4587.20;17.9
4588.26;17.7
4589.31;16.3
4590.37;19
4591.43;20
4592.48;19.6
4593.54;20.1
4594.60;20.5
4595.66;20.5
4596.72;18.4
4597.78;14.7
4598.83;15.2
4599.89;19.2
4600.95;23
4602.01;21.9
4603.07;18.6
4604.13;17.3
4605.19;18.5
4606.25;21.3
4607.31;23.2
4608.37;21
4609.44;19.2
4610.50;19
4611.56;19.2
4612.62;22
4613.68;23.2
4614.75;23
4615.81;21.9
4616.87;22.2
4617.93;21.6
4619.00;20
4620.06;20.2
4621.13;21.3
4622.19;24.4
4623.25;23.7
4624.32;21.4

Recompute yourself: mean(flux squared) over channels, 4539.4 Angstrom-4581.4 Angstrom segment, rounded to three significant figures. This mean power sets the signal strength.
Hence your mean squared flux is 433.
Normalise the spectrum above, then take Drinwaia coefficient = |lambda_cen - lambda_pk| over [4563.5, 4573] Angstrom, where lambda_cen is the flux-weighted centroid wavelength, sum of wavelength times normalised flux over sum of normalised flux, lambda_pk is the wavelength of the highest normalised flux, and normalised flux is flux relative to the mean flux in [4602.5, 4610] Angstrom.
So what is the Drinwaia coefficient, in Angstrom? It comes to 3.1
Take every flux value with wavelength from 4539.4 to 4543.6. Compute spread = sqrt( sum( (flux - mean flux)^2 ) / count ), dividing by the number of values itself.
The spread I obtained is 1.93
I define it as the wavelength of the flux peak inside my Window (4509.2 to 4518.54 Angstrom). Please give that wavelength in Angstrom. 4509.70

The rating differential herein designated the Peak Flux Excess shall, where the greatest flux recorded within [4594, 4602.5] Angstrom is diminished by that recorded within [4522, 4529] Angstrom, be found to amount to 2.0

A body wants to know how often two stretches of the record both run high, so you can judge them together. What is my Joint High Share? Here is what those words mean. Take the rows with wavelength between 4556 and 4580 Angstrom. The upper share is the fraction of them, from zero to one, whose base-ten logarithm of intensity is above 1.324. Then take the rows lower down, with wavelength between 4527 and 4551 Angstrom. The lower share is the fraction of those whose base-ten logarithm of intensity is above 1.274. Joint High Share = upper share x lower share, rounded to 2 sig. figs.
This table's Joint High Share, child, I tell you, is 0.20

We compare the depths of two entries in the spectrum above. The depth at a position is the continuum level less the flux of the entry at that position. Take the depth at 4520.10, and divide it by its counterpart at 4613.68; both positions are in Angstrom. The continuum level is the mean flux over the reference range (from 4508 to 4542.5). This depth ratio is 1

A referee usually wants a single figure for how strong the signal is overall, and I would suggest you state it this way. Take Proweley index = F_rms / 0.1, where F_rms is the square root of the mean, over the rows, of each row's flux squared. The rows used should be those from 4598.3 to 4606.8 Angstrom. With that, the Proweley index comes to 195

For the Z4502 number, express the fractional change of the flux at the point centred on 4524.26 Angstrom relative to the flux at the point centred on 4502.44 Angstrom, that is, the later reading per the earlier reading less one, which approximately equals -0.14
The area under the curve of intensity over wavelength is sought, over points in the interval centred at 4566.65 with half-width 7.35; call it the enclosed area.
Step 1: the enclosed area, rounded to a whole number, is 319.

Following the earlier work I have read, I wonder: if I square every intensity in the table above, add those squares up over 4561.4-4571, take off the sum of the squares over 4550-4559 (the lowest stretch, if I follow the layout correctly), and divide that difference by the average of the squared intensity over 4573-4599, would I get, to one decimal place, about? 1.2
